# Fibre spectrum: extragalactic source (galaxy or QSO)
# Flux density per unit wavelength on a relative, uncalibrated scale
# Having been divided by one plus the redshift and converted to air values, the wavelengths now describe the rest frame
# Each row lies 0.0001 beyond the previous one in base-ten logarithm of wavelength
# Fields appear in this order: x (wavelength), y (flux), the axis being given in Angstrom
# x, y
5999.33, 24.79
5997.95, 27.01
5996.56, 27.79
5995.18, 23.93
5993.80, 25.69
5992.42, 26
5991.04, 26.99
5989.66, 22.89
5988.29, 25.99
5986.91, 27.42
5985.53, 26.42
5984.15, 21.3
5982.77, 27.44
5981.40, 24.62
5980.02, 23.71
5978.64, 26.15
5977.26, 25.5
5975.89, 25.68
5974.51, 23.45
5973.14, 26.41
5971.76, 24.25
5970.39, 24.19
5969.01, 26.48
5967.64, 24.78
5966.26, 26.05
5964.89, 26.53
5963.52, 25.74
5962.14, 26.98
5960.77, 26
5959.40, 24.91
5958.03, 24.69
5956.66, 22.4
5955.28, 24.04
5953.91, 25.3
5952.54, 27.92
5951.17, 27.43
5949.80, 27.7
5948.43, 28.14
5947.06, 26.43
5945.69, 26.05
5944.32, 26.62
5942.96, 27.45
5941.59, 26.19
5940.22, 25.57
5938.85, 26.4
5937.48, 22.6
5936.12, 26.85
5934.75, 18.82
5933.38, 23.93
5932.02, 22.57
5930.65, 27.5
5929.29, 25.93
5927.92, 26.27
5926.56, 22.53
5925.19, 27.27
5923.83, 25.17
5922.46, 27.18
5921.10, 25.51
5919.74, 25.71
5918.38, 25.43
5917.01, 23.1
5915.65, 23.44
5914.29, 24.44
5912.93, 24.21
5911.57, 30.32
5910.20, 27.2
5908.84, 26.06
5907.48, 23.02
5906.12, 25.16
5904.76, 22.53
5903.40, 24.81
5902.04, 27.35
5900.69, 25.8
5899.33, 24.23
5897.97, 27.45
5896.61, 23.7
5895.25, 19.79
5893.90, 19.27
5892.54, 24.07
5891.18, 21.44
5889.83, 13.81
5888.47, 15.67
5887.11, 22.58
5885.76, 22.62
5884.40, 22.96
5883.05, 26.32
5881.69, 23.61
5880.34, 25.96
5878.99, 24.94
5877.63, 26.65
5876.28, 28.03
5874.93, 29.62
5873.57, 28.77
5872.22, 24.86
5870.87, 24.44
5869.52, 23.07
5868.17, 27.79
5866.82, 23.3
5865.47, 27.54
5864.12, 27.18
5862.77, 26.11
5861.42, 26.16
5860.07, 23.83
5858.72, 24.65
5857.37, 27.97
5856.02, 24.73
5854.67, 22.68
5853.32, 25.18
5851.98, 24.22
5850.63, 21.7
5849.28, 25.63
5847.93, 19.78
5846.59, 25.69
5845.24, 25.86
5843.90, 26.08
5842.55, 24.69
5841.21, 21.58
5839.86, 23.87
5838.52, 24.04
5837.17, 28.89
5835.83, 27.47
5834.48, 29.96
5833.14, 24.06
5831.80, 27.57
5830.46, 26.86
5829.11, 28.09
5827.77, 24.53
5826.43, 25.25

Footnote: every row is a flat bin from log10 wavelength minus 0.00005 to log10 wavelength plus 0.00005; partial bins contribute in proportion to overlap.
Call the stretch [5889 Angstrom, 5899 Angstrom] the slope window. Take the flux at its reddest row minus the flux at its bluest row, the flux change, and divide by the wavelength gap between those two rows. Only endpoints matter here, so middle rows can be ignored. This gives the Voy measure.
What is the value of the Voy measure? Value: 1.68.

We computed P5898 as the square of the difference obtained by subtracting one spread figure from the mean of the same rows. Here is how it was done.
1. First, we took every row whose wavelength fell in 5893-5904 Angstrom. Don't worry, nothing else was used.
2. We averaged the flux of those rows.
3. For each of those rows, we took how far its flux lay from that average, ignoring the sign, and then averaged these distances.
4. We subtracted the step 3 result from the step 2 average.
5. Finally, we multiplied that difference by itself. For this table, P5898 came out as 471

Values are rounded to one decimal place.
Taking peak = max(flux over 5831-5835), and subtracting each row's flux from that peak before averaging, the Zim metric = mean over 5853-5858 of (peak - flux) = 4.8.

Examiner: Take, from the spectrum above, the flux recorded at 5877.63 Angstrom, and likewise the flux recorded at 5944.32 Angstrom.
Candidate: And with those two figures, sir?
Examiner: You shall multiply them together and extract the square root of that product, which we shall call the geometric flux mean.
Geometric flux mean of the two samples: 26.6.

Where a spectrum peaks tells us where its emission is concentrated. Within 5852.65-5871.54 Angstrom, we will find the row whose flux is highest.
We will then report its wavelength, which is 5857.37 Angstrom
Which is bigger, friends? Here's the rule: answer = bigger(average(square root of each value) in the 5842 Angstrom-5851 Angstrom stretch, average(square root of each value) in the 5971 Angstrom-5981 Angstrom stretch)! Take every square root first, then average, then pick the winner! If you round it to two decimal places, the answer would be 5.00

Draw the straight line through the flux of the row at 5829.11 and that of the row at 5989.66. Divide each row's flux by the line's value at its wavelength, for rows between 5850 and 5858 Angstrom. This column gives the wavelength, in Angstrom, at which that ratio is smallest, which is 5850.63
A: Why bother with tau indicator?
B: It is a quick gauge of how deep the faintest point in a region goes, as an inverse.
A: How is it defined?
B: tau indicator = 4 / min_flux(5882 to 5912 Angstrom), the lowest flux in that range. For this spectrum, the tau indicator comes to 0.29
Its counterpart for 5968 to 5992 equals 0.19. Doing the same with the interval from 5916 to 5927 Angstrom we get 0.18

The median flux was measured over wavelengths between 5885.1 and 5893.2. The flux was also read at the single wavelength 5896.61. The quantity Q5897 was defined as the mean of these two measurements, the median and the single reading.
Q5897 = 22.9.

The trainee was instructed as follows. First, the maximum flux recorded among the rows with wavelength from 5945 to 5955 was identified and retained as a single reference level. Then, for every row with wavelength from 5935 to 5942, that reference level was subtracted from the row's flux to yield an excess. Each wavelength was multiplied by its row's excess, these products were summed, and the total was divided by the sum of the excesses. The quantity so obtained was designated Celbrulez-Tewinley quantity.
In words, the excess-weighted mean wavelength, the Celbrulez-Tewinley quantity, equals 5938.7 Angstrom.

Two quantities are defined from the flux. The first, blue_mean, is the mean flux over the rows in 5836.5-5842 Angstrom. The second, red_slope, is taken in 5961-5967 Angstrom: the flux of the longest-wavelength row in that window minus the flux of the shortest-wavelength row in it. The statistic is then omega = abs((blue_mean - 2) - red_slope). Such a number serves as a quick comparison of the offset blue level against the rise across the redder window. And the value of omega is 23.5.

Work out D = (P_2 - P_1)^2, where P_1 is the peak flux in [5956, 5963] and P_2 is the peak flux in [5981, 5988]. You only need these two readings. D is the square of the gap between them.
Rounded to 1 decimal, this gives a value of 0.2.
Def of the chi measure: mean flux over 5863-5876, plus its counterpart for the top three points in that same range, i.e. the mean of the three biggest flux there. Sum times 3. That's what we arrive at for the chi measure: 165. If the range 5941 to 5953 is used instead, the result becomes 165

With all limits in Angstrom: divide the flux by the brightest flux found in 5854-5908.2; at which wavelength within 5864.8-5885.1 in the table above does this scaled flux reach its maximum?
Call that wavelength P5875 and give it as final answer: 5874.93 Angstrom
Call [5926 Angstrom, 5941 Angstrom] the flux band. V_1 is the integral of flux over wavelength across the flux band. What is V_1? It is 367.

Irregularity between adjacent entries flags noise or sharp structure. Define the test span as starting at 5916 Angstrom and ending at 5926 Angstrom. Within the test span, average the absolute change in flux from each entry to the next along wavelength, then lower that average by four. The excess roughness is -2.6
